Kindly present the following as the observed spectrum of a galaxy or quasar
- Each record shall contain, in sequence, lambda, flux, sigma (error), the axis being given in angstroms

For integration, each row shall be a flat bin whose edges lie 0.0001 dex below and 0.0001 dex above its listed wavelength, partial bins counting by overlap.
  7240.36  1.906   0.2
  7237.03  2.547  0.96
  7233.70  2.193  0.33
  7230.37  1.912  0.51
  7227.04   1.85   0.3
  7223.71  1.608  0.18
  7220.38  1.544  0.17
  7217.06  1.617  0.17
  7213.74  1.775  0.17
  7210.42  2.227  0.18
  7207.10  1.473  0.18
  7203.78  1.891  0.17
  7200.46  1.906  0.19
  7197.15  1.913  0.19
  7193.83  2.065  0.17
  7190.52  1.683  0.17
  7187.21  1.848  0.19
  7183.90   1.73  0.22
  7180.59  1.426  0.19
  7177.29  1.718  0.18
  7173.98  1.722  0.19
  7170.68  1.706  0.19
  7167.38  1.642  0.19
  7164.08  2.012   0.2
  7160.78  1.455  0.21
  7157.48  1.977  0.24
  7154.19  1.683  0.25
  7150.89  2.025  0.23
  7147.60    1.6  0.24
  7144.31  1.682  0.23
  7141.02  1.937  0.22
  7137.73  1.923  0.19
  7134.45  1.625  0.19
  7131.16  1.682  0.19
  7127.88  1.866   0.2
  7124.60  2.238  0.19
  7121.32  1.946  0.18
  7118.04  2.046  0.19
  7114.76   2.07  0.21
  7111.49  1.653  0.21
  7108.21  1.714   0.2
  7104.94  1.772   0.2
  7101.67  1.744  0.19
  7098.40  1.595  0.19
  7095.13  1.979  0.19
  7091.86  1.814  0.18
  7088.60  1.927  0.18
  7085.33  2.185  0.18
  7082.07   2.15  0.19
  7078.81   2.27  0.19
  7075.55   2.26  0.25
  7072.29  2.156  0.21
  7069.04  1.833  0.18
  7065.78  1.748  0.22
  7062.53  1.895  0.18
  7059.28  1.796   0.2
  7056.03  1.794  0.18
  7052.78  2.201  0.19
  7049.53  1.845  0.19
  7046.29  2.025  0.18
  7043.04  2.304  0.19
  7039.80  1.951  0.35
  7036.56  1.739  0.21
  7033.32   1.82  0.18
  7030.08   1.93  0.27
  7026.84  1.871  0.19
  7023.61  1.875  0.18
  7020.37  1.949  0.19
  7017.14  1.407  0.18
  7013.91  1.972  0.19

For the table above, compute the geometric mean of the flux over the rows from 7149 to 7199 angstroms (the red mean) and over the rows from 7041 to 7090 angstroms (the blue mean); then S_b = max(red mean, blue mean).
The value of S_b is 2.02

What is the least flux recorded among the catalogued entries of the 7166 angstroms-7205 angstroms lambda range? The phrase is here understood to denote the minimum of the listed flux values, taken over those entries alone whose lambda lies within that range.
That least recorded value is 1.426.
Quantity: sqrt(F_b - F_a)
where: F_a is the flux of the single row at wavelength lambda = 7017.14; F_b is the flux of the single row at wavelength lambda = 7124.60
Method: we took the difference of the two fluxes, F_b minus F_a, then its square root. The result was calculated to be 0.91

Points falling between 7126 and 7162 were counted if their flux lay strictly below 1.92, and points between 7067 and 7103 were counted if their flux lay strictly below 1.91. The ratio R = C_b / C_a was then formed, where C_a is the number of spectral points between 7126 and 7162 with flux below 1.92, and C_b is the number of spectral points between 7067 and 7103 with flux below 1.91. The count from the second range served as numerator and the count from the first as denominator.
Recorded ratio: 0.57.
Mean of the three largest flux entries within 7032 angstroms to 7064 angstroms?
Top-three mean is 2.18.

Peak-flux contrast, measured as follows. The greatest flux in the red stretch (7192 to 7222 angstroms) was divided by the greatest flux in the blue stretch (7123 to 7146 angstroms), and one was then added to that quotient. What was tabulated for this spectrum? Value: 2.00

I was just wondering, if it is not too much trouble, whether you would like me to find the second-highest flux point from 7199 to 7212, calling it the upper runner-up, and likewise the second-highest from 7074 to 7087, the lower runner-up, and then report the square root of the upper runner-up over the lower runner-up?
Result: 0.92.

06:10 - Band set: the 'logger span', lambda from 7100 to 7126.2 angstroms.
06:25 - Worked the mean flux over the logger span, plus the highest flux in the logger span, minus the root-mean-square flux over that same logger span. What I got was 2.23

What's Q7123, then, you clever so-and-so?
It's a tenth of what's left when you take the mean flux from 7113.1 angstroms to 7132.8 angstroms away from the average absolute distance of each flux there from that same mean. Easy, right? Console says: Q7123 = -0.183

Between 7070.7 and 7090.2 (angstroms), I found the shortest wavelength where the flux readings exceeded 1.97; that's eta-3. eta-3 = 7072.29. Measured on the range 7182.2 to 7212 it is 7193.83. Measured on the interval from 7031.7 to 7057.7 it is 7043.04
